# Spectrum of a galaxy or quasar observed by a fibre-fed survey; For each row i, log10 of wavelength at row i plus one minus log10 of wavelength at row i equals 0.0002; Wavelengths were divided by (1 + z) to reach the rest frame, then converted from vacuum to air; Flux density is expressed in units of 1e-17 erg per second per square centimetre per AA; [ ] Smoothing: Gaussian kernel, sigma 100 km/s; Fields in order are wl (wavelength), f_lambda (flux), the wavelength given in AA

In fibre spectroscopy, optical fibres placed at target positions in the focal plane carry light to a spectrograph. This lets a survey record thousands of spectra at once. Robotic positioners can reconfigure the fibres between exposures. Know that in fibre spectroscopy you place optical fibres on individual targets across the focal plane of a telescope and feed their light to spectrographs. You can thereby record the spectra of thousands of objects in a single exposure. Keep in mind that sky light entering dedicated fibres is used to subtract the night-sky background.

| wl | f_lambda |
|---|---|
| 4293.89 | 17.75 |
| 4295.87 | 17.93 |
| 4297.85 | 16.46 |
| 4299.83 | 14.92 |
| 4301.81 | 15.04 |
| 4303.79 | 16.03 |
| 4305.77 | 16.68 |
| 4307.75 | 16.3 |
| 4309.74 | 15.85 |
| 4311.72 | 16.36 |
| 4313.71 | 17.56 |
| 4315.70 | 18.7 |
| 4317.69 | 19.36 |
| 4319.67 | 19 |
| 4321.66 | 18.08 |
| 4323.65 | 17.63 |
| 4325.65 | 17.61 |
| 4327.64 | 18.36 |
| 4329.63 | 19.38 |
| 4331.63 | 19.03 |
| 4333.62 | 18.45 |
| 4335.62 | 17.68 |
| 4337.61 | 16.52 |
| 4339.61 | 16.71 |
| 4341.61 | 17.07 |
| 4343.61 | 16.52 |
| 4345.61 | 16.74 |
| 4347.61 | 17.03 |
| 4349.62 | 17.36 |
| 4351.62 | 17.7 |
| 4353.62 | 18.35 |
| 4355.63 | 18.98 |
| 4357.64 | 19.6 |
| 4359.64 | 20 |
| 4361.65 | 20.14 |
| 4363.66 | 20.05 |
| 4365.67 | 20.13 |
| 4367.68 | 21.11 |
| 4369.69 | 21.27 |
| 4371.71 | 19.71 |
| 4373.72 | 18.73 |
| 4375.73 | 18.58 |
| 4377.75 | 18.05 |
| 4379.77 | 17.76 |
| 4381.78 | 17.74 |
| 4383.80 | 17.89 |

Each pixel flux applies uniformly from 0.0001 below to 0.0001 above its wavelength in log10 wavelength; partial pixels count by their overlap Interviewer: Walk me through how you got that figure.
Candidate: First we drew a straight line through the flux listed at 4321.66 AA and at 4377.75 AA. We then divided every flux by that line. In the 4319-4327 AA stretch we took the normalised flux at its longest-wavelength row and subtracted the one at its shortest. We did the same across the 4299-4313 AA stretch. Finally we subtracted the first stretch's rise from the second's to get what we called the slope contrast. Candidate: 0.16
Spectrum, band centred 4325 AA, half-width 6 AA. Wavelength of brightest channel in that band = 4329.63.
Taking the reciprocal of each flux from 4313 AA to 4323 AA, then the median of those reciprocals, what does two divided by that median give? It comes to 37.4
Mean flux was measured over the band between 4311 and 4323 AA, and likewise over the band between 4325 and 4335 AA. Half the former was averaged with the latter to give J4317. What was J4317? 13.8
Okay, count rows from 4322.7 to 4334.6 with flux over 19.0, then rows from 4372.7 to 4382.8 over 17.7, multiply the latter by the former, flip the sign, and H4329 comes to -10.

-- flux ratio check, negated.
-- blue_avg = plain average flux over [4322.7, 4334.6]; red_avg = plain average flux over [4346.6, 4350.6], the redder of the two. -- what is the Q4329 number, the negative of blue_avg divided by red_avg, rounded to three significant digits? -1.07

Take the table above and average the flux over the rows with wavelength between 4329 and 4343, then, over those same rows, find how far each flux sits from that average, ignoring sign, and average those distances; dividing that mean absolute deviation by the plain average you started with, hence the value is 0.054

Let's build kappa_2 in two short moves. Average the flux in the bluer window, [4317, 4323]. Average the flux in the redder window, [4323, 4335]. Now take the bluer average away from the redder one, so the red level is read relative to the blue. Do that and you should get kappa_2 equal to 0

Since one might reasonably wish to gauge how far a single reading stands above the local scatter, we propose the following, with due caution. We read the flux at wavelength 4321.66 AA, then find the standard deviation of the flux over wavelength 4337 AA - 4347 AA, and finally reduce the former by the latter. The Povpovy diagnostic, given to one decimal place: 17.9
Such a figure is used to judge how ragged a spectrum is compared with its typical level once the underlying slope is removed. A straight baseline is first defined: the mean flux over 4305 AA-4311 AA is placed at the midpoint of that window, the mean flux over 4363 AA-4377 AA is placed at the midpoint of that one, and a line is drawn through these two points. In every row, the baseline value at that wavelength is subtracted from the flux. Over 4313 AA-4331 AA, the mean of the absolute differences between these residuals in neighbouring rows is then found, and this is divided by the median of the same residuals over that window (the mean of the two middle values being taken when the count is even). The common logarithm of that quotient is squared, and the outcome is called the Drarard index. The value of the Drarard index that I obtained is 0.03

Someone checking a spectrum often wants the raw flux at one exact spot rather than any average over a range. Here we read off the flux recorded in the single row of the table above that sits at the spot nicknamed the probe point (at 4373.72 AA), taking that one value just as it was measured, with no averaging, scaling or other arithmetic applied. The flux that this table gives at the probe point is 18.73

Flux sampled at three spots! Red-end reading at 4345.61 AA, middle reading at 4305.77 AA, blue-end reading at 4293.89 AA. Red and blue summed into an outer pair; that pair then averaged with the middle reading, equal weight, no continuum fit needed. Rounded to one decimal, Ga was 25.6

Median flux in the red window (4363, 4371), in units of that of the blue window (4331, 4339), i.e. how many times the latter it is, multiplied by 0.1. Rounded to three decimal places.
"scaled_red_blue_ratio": 0.114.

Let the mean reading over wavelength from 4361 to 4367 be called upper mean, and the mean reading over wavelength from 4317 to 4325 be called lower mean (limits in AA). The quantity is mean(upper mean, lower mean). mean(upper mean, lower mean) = 19.3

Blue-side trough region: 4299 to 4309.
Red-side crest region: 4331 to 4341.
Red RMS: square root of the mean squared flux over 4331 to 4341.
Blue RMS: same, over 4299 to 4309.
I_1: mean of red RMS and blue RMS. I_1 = 16.8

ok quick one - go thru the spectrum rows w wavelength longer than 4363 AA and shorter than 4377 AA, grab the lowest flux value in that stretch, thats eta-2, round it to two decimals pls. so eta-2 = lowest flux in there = 18.58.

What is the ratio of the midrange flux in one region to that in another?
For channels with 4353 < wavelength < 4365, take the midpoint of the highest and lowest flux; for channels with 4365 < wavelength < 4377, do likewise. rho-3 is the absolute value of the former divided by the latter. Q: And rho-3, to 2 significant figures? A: 0.97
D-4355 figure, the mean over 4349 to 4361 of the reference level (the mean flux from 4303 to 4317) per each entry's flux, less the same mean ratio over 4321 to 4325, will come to -0.04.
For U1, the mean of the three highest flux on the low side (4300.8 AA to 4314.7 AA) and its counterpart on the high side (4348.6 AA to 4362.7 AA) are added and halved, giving 18.4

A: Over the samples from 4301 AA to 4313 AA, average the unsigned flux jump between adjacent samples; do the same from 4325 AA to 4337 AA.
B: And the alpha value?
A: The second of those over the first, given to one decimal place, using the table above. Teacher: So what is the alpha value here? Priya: 1.2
